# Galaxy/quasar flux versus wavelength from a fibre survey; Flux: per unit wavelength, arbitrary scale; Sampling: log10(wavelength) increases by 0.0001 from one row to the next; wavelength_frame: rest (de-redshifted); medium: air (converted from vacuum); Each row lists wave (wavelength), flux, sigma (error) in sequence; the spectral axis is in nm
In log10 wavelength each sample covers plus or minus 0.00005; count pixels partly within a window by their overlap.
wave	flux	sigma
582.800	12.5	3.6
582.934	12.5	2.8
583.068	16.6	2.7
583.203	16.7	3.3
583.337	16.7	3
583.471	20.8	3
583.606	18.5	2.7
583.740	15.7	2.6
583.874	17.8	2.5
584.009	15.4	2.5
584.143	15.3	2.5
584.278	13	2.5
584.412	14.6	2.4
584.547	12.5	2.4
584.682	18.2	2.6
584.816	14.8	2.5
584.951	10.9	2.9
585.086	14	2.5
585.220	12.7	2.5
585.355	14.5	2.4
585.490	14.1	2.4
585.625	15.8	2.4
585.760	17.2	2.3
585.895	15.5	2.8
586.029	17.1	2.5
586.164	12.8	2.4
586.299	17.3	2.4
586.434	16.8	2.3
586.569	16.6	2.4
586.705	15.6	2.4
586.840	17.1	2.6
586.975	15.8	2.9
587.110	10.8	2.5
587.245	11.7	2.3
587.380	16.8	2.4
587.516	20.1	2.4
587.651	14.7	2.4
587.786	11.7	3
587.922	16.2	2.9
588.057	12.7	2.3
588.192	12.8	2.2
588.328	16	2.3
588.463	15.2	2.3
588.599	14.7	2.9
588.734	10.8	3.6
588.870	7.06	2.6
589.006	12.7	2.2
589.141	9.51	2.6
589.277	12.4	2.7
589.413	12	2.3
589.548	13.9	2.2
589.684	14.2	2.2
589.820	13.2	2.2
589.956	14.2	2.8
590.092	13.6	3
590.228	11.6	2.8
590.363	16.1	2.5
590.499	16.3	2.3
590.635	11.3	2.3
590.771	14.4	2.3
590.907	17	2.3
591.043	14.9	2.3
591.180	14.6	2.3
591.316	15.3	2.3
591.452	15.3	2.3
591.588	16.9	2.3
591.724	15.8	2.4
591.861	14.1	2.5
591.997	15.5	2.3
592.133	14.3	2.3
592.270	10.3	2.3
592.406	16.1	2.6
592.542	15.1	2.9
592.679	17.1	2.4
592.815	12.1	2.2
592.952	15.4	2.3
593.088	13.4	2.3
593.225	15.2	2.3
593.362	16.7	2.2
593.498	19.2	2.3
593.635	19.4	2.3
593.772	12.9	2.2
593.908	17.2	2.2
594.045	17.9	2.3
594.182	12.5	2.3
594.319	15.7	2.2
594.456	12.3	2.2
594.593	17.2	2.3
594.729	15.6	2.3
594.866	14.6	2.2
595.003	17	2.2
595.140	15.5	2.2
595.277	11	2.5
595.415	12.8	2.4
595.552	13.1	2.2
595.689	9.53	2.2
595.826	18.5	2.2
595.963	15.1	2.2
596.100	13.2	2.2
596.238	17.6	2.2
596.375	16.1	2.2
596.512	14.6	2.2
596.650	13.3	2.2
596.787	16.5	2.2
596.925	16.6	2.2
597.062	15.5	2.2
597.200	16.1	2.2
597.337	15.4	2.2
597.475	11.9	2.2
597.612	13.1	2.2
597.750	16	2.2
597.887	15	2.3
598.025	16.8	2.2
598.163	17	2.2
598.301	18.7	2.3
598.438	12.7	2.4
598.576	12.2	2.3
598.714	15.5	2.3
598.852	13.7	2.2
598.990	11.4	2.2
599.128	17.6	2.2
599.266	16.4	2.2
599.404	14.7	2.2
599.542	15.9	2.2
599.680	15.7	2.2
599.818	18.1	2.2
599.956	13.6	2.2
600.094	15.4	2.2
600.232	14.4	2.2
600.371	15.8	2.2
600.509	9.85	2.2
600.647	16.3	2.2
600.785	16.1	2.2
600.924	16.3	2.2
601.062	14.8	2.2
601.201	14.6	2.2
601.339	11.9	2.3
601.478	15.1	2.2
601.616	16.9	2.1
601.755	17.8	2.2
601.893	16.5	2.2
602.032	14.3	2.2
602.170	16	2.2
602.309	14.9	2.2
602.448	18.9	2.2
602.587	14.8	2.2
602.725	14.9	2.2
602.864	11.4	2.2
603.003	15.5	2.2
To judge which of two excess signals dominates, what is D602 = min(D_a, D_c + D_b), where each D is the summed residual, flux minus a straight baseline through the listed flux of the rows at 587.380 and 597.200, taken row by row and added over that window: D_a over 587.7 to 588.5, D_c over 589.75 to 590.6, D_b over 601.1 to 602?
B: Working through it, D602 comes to -17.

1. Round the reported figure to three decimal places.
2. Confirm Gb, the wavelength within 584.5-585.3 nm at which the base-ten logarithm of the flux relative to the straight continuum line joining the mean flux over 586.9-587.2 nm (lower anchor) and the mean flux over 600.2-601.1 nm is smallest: 584.951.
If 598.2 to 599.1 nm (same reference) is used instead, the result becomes 598.990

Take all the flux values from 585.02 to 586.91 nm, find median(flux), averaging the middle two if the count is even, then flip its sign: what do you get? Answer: -15.7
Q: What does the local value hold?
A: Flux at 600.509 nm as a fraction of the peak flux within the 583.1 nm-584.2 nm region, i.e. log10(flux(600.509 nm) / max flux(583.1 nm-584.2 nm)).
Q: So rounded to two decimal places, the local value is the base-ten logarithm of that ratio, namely -0.32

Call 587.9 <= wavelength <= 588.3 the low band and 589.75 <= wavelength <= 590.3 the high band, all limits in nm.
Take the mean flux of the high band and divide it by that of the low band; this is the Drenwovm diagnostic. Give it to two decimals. 0.95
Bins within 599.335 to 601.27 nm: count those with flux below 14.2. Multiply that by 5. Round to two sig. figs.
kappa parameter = 10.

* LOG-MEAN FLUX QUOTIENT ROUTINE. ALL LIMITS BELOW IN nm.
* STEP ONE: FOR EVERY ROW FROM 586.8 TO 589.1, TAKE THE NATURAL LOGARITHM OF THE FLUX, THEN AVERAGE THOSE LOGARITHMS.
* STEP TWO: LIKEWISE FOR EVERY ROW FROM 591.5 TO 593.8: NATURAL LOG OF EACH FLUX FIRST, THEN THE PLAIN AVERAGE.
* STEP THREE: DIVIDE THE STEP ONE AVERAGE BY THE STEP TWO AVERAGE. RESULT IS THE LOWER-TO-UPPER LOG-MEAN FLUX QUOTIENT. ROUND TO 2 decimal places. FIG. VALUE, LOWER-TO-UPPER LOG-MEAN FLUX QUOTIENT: 0.96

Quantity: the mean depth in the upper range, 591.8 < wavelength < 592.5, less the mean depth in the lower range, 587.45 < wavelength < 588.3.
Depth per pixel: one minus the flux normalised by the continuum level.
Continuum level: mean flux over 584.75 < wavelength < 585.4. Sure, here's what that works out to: 0.05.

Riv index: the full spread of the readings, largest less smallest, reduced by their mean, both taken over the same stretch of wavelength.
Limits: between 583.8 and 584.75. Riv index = -10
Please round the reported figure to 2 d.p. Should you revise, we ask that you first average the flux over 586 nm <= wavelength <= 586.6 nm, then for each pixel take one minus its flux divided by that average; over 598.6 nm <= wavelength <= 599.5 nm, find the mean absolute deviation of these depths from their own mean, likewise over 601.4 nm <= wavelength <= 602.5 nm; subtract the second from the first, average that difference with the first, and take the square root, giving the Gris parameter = 0.25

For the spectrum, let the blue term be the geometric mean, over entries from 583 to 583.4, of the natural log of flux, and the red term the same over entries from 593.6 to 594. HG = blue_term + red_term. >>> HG 5.60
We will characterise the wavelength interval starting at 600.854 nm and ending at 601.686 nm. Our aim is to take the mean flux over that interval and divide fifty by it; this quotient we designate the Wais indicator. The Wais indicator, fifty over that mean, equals 3.35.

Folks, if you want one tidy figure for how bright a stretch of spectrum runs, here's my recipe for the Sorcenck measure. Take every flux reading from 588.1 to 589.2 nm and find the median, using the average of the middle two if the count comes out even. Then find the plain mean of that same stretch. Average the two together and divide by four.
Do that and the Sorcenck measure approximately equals 3.14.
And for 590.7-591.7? 3.85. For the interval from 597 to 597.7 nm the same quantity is 3.73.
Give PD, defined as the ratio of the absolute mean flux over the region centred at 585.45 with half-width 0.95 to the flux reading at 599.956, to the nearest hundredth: 1.09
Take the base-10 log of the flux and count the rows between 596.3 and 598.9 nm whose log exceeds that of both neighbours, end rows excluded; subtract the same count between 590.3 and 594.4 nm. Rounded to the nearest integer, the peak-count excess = -4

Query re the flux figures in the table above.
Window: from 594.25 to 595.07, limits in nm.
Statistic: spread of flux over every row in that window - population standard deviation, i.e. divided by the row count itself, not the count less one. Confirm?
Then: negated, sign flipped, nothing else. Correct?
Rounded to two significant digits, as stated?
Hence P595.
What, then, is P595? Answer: -1.6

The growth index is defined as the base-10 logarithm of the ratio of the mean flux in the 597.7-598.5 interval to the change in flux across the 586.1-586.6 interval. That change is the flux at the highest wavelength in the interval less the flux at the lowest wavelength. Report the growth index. 0.63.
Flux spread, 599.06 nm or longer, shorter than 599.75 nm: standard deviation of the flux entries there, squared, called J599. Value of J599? 1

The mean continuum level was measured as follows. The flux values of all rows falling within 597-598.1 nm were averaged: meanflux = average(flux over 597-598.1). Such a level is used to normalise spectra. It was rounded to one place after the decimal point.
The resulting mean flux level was 15.0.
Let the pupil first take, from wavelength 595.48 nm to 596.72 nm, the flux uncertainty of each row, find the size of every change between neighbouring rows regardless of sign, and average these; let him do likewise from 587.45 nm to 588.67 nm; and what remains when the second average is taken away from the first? -0.26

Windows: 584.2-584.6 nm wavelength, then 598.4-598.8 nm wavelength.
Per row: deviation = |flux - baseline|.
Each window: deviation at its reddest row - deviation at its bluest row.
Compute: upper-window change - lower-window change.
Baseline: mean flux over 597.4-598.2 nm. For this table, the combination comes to -2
